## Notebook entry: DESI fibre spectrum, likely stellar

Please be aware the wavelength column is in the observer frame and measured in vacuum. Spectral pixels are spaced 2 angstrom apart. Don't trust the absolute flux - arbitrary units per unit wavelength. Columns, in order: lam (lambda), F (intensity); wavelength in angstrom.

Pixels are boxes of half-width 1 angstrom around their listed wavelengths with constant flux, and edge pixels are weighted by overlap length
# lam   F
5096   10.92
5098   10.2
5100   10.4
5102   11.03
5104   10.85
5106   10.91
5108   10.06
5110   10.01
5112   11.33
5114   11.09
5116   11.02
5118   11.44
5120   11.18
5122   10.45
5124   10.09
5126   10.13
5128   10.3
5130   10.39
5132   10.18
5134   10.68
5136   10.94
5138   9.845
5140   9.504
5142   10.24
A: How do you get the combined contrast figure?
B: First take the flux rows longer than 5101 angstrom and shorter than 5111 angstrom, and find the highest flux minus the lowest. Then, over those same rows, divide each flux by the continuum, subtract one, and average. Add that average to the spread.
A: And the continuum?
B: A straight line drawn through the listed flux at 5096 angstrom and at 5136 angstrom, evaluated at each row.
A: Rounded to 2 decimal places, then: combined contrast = 0.99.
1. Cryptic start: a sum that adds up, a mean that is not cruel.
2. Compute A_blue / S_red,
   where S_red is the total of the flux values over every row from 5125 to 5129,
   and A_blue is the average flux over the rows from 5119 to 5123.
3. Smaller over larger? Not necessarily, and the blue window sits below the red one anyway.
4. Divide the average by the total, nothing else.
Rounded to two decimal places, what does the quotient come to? 0.53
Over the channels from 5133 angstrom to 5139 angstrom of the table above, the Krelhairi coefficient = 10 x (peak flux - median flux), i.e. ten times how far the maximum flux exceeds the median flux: 2.6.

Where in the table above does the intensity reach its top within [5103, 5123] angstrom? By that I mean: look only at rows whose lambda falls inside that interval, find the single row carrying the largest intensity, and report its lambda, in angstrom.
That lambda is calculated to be 5118 angstrom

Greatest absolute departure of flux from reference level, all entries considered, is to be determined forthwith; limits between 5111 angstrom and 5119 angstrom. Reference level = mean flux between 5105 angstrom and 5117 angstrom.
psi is 0.70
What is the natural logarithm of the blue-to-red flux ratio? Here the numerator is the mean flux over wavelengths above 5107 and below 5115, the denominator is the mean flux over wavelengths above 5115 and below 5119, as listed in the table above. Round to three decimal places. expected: -0.056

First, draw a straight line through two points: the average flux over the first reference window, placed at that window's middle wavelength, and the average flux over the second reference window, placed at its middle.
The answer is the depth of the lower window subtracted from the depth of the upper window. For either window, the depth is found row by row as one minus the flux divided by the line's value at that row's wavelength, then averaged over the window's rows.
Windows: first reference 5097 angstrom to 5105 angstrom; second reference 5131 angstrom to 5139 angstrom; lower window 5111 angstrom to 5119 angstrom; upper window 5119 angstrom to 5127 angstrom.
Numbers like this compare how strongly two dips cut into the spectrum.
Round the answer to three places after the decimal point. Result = 0.067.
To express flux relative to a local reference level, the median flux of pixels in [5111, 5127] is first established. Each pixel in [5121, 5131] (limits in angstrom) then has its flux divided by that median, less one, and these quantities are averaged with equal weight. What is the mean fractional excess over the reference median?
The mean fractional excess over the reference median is -0.071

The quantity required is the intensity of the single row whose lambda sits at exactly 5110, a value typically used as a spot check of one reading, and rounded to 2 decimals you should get 10.01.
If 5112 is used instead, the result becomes 11.33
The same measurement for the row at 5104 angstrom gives 10.85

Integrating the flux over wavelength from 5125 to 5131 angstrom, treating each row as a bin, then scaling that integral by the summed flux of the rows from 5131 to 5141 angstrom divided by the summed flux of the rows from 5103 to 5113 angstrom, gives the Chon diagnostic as 59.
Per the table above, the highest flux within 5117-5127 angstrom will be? 11.44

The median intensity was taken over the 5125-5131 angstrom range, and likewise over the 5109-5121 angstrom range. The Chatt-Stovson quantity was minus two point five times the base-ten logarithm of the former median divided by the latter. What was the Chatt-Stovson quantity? 0.08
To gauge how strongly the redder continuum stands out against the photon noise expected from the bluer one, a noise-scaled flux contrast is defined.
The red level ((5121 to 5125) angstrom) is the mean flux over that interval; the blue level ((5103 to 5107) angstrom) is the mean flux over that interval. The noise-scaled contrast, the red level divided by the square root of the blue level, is 3.11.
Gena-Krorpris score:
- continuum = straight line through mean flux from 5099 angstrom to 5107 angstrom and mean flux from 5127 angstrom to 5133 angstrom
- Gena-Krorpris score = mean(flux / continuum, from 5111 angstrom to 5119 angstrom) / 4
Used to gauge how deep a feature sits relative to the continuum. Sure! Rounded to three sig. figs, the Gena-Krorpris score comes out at 0.265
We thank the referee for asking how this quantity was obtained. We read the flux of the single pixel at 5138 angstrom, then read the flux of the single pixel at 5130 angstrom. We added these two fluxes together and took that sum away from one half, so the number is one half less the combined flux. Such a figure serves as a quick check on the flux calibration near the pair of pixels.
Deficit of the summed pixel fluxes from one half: -19.7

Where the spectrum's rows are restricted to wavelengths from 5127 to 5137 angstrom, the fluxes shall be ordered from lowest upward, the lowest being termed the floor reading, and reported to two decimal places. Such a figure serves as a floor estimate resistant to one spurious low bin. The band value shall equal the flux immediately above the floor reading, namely 10.30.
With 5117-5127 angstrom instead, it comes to 10.13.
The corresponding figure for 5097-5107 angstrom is 10.40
